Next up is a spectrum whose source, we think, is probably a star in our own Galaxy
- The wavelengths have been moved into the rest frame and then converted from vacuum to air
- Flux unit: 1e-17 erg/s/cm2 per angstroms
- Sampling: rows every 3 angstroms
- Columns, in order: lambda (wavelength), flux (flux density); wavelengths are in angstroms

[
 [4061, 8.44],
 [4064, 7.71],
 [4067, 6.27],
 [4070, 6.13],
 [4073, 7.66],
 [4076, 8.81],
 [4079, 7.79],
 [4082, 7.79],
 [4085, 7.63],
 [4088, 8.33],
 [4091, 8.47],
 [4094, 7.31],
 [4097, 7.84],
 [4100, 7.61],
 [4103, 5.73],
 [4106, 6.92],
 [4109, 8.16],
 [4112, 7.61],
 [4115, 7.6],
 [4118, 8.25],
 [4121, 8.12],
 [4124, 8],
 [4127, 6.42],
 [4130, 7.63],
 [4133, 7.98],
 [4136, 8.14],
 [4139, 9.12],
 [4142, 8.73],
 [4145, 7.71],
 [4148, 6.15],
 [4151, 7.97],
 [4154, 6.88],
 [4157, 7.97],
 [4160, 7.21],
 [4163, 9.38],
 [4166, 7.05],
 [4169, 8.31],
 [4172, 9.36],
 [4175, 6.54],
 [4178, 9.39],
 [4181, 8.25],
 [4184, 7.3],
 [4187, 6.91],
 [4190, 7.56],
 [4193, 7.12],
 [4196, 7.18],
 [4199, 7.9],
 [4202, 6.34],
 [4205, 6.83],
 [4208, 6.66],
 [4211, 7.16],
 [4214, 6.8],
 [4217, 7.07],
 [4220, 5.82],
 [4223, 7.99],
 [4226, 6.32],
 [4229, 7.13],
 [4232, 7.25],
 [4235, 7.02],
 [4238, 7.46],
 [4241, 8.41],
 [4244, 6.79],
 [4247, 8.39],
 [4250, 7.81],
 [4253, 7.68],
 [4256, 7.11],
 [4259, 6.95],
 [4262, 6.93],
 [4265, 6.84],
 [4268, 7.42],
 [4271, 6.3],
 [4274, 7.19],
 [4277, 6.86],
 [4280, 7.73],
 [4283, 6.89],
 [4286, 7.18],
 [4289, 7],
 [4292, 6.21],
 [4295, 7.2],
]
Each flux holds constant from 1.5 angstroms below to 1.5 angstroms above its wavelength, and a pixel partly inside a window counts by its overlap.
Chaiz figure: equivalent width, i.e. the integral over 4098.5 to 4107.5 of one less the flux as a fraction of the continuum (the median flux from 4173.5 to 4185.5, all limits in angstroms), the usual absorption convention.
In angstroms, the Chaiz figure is 1.2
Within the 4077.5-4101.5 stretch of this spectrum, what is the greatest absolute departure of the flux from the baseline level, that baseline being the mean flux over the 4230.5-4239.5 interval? 1.23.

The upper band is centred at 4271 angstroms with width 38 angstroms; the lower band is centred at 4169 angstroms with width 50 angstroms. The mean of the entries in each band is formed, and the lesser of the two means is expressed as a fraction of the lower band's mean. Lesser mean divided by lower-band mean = 0.92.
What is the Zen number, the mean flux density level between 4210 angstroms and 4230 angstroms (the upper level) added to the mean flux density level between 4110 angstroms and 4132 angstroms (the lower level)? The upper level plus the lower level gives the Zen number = 14.6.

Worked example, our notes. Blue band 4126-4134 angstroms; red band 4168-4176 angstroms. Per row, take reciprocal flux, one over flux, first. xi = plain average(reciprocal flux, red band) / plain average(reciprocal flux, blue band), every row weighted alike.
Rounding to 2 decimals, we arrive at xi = 0.92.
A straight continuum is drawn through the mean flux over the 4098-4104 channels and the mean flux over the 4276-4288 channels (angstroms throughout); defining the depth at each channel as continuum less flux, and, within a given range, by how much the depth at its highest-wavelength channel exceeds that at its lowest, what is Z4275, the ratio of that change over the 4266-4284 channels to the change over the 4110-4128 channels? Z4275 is 0.46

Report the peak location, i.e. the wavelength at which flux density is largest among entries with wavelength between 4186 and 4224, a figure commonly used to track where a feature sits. 4223 angstroms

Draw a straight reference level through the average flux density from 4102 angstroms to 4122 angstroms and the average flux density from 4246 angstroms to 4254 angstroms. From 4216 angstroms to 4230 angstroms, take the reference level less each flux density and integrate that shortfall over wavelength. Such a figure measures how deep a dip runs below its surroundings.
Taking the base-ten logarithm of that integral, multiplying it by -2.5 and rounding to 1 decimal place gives -2.9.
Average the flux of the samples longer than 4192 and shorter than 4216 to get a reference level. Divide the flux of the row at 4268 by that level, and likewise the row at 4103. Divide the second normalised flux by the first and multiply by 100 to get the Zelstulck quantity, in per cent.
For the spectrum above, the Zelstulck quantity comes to 77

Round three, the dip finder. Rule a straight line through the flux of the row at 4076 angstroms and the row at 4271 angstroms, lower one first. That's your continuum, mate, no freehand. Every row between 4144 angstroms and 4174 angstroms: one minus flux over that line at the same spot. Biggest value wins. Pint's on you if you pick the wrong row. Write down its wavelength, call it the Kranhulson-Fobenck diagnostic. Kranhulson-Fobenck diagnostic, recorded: 4148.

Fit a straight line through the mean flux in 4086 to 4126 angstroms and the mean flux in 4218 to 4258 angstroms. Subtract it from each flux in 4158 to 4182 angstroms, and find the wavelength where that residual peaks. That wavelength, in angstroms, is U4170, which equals 4178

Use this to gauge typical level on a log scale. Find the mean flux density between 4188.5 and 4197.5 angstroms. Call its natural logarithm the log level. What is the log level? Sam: 1.99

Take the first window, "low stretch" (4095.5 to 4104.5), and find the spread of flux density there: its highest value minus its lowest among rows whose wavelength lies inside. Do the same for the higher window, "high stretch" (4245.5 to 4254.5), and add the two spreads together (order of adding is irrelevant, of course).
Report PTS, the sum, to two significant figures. 2.8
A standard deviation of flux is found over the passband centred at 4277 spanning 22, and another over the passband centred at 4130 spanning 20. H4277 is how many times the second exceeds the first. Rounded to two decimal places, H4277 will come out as 1.76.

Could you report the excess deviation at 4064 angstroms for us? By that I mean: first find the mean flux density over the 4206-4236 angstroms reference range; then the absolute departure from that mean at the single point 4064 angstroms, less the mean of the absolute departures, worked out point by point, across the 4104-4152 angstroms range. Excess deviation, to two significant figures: -0.23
